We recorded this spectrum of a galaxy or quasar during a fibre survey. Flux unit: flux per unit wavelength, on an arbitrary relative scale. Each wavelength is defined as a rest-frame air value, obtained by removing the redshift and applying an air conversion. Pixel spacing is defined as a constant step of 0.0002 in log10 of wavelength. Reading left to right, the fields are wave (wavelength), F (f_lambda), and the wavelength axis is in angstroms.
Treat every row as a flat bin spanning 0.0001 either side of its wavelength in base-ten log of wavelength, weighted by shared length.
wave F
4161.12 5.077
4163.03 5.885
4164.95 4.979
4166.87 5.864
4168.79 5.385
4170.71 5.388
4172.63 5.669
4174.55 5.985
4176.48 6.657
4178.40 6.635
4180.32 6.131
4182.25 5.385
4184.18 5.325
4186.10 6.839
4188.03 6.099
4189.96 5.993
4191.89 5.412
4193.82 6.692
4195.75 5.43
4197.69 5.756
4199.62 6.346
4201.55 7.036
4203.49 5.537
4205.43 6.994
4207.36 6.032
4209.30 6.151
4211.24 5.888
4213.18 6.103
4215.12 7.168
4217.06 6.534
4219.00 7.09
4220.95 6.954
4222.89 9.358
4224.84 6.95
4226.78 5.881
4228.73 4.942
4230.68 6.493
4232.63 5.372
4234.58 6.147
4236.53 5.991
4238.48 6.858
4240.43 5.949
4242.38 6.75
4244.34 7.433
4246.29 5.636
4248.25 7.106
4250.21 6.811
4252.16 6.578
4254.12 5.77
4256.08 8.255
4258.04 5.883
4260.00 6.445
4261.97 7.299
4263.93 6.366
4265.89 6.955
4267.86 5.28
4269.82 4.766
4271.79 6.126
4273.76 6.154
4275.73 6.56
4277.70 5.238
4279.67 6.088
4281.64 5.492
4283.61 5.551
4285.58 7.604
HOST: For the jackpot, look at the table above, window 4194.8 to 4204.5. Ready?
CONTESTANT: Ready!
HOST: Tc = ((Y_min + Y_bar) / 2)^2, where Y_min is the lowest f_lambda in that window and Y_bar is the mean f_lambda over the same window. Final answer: 33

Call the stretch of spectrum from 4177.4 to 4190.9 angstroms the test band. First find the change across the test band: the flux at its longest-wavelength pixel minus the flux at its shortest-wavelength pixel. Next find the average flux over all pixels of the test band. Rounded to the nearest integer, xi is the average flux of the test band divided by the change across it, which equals -9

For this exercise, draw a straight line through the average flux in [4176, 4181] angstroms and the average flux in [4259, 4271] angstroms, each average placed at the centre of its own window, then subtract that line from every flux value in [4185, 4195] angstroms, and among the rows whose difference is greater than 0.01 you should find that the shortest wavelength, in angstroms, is 4186.10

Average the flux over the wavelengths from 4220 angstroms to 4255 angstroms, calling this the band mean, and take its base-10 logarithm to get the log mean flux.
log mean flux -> 0.813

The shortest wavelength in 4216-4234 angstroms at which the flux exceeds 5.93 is 4217.06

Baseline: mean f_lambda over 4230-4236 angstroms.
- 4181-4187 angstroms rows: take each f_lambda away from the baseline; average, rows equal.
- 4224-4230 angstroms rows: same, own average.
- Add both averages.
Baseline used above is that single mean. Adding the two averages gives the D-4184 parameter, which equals 0.2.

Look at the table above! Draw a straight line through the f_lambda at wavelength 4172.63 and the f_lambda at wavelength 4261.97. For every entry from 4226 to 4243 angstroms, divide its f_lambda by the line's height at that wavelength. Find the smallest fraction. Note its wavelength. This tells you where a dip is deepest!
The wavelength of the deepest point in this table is 4228.73 angstroms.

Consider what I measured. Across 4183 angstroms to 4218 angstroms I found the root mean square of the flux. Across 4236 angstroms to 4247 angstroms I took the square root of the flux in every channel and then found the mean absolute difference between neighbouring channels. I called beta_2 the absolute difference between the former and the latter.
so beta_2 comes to 6.01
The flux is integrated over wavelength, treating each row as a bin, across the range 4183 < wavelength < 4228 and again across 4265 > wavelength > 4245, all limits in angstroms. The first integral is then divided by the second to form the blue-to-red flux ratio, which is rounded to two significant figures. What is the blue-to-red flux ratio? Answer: 2.2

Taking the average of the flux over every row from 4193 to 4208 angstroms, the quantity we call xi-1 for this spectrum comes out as 6.23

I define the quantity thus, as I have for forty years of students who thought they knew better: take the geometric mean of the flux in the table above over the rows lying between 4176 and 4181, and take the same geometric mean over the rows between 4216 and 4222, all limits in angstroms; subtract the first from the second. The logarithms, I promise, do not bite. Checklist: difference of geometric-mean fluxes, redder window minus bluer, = 0.4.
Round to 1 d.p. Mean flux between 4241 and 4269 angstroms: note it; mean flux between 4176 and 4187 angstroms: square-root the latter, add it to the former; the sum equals 9.1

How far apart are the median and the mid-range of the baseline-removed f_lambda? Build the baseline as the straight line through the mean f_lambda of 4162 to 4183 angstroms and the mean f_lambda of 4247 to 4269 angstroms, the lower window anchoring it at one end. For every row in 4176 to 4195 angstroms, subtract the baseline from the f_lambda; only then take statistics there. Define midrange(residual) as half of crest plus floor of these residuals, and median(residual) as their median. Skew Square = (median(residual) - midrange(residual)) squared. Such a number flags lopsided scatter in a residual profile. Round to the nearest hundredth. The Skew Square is 0.00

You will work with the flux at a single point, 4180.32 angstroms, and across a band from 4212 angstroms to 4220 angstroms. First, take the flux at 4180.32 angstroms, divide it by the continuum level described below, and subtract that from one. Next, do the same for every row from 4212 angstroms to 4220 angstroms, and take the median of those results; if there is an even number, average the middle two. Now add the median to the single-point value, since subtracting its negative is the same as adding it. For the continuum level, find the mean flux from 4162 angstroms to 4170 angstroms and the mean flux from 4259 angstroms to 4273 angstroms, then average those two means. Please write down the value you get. -0.21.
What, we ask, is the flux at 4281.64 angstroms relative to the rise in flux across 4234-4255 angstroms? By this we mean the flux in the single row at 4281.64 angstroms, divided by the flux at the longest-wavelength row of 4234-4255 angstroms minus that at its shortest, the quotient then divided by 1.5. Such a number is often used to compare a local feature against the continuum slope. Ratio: -10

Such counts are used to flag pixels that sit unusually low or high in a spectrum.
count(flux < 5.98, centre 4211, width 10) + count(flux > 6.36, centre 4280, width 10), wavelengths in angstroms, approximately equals 2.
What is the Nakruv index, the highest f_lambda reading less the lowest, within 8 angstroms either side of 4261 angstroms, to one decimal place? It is 3.0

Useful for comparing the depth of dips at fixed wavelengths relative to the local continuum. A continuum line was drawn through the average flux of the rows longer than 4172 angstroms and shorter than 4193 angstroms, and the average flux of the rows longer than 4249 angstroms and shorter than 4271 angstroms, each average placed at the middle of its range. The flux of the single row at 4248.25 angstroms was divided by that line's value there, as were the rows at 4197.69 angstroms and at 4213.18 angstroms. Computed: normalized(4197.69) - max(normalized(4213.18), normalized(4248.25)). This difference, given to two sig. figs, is -0.18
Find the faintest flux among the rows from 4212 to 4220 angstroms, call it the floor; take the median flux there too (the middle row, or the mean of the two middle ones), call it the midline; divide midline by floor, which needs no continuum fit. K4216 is 1.12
